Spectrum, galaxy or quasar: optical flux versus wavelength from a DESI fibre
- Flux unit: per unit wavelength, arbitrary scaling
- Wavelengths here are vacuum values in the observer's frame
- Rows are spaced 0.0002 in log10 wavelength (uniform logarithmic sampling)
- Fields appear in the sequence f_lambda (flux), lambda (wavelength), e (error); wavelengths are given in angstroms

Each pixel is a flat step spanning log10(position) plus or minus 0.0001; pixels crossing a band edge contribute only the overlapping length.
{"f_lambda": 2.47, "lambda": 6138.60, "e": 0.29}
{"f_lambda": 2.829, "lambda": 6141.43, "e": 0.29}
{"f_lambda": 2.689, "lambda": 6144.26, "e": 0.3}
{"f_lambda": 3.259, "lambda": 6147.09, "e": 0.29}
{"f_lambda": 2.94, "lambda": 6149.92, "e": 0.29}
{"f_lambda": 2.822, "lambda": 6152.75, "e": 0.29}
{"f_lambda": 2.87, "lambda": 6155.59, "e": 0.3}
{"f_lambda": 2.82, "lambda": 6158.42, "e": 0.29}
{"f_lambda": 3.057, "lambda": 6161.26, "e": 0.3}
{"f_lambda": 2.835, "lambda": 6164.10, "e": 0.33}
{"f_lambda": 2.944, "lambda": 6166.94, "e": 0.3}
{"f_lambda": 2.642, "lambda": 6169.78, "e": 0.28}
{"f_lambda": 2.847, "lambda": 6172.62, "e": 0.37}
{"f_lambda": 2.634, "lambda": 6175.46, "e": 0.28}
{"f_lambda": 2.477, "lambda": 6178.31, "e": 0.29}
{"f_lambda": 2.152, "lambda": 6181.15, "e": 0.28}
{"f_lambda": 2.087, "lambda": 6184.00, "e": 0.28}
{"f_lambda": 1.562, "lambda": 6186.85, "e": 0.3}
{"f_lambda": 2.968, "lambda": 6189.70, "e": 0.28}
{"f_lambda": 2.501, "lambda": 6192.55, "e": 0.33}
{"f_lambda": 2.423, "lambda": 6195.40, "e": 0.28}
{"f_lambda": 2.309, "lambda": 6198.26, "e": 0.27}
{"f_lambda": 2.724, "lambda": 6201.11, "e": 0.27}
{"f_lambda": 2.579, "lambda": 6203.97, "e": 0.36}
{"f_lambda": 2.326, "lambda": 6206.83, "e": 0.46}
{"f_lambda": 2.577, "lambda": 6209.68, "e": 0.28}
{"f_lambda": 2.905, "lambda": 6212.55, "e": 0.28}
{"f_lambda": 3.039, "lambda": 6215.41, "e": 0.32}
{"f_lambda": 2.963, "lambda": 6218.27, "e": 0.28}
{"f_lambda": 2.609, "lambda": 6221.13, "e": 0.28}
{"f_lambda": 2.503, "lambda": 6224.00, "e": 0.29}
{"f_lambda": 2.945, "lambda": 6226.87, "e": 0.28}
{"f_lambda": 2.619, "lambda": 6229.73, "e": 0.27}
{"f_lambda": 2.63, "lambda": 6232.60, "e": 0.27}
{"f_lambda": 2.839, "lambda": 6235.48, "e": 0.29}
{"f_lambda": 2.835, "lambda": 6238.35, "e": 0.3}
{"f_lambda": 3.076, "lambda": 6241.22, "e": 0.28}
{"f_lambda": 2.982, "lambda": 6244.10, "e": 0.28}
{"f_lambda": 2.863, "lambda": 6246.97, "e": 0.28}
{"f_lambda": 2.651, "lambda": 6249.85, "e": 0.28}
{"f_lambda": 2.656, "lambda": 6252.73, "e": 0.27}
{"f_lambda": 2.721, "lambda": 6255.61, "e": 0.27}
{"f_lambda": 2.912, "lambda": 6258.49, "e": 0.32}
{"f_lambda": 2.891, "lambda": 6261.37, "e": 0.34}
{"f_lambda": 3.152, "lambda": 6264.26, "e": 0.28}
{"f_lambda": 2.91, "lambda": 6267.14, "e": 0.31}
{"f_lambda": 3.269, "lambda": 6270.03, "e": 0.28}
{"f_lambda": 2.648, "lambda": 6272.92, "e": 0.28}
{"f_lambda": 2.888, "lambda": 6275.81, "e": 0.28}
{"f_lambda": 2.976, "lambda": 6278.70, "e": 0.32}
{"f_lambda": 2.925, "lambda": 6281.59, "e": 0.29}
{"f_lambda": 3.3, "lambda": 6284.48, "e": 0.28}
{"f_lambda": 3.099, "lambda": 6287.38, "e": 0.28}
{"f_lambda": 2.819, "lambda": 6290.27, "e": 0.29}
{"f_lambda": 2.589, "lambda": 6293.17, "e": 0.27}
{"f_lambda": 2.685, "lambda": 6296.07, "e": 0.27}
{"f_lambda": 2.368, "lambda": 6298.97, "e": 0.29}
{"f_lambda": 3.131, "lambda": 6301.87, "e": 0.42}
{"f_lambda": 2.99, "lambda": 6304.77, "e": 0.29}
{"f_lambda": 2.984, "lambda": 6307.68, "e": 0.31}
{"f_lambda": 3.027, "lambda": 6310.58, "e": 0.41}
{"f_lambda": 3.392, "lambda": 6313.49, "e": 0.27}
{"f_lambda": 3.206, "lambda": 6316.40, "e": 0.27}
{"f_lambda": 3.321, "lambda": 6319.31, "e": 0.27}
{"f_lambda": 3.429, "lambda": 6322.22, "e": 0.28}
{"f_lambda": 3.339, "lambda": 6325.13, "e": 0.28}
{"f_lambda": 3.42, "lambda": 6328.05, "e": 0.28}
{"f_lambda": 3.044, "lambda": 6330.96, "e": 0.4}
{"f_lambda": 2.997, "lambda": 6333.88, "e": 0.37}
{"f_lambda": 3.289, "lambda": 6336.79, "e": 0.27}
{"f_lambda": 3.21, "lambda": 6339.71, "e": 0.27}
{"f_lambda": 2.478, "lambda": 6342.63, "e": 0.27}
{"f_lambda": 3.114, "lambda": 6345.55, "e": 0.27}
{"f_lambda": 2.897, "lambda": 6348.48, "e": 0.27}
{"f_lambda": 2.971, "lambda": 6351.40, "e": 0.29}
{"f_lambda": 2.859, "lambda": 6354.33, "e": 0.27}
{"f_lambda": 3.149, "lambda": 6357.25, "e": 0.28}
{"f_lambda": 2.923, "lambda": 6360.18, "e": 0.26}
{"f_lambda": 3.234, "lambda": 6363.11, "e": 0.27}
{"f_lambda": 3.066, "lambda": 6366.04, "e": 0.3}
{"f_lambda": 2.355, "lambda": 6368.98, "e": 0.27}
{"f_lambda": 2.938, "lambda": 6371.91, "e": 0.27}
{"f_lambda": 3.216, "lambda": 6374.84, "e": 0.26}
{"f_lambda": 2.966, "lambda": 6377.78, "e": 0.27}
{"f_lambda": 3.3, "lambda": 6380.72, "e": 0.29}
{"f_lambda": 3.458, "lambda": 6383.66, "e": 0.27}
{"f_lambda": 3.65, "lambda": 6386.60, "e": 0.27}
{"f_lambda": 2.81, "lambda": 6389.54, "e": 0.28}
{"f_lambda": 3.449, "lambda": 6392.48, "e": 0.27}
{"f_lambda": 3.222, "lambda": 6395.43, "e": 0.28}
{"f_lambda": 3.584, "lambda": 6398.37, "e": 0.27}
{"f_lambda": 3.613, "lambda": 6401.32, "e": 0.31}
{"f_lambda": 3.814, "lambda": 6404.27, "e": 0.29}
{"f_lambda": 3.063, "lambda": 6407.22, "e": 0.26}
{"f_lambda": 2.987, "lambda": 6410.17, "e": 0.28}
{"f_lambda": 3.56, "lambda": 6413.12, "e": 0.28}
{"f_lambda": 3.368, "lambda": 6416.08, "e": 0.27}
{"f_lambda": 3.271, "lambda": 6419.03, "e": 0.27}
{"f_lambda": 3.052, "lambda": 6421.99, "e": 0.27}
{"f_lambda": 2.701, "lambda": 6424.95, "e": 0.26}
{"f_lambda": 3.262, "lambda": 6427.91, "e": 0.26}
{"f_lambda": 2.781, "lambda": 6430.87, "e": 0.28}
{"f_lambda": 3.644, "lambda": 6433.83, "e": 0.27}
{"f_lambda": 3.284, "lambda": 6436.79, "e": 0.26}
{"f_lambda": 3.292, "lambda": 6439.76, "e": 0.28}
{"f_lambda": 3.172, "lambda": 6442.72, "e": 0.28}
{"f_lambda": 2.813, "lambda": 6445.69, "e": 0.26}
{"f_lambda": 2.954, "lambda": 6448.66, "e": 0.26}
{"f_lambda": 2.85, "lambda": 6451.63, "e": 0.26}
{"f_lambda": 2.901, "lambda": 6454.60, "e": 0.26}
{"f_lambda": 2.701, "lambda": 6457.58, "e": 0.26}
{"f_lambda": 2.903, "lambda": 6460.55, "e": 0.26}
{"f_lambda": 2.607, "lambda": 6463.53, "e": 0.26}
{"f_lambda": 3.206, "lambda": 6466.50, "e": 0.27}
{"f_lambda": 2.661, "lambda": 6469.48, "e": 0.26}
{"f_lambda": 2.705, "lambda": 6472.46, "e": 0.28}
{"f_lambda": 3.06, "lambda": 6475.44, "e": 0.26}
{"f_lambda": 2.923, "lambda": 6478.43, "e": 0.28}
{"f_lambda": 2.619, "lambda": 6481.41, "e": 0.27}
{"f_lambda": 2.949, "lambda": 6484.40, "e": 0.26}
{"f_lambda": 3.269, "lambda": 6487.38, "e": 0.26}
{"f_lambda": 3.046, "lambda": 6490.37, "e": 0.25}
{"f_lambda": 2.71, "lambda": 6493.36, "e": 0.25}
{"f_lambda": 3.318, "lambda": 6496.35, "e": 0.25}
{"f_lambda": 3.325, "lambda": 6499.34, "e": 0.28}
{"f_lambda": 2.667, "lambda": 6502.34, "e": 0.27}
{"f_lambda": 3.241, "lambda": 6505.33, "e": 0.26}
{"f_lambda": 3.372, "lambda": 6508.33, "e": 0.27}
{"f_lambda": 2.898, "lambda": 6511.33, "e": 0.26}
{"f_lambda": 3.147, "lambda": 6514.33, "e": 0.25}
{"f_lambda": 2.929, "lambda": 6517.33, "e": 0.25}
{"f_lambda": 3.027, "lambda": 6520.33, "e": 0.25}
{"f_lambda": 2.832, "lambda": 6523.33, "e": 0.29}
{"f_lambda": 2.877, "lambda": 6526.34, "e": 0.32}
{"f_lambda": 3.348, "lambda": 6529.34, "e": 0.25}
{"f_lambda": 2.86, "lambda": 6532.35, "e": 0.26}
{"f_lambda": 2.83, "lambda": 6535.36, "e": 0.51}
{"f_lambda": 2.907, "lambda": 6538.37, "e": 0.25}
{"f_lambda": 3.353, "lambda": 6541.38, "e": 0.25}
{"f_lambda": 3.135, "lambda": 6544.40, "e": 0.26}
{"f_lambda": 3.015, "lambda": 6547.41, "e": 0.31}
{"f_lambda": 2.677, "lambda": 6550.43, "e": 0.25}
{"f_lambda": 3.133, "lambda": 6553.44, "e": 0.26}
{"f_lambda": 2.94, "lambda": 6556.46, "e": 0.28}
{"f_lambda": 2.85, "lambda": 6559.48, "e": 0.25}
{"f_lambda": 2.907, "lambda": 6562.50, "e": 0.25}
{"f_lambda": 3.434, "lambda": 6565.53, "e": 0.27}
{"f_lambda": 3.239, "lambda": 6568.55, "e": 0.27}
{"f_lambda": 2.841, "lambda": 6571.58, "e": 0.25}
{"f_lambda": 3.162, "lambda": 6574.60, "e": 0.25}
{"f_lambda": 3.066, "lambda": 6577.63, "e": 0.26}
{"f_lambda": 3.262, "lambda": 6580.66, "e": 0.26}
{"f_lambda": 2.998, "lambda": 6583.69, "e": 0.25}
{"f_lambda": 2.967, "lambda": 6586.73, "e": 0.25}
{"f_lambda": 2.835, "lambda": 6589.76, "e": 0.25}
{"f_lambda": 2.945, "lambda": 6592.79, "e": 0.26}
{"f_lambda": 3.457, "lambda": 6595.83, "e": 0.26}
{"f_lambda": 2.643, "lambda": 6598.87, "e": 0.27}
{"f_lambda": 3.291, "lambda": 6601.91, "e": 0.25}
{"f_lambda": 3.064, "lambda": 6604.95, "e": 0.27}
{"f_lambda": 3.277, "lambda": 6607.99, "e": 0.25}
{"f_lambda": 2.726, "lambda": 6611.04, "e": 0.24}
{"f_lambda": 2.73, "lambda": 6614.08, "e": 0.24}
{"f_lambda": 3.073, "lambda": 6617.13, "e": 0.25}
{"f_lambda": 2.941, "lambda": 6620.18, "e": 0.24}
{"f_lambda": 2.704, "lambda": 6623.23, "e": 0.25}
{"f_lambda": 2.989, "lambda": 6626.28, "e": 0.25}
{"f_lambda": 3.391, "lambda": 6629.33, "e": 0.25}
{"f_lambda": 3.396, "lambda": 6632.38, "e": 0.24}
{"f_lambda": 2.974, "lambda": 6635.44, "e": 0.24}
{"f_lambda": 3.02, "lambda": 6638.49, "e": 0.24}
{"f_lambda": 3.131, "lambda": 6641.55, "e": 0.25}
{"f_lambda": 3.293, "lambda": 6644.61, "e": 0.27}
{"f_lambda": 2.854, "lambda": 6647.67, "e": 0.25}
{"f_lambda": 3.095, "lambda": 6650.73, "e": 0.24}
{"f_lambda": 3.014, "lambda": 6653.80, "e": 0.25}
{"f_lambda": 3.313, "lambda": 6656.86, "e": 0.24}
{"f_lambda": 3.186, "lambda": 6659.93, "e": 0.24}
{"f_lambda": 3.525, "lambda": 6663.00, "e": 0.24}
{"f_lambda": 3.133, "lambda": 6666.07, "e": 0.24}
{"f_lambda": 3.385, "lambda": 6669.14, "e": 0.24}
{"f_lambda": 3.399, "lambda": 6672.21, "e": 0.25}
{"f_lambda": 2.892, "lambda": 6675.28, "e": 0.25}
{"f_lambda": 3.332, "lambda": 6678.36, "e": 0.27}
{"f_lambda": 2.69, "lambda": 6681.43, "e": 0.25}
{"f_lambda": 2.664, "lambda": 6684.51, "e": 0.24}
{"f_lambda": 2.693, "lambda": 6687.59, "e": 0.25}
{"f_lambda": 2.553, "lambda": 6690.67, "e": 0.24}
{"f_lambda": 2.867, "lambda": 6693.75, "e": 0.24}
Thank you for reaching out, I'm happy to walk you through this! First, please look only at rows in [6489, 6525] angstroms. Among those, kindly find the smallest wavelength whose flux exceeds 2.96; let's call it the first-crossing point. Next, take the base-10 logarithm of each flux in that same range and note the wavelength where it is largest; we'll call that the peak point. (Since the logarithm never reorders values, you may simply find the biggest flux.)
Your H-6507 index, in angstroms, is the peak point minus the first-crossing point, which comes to 18.0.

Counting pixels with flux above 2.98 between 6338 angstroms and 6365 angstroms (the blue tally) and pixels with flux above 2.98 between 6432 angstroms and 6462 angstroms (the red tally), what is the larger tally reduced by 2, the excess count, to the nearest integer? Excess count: 2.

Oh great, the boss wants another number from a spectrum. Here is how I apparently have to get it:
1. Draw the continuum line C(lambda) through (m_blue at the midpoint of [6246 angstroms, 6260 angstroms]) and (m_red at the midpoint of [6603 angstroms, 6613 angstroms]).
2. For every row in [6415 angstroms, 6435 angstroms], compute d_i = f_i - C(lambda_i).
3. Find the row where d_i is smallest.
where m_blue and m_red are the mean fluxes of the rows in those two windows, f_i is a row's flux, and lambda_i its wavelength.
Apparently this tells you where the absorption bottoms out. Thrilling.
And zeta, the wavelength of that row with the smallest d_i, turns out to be 6424.95 angstroms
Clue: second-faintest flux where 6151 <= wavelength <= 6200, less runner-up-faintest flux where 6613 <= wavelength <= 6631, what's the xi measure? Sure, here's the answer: -0.64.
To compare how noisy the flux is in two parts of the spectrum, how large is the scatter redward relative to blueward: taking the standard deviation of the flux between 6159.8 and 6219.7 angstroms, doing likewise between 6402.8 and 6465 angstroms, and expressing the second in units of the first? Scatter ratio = 0.88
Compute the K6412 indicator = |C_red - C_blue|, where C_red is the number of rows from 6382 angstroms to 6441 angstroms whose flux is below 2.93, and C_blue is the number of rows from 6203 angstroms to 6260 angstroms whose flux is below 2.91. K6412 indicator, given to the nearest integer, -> 11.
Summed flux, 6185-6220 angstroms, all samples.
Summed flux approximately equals 30.9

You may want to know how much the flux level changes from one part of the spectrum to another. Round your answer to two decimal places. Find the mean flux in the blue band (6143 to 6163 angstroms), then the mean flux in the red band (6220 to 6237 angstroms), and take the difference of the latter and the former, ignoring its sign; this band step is 0.23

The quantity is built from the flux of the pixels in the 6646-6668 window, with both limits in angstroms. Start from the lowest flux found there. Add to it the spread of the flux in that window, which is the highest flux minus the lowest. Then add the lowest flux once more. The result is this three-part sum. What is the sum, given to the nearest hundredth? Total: 6.38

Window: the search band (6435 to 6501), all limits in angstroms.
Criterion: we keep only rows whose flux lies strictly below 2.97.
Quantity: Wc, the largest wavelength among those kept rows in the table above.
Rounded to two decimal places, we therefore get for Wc 6493.36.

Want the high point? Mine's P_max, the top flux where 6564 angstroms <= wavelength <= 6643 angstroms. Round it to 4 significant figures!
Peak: 3.457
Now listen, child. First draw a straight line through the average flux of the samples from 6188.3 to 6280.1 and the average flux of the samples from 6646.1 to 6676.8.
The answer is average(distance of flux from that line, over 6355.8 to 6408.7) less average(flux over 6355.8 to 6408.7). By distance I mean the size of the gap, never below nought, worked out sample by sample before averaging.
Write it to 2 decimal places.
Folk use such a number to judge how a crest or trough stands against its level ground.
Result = -2.84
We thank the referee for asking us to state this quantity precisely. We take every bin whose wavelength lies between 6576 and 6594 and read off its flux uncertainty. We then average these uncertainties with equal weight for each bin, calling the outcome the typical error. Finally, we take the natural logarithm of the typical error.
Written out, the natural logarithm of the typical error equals -1.37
